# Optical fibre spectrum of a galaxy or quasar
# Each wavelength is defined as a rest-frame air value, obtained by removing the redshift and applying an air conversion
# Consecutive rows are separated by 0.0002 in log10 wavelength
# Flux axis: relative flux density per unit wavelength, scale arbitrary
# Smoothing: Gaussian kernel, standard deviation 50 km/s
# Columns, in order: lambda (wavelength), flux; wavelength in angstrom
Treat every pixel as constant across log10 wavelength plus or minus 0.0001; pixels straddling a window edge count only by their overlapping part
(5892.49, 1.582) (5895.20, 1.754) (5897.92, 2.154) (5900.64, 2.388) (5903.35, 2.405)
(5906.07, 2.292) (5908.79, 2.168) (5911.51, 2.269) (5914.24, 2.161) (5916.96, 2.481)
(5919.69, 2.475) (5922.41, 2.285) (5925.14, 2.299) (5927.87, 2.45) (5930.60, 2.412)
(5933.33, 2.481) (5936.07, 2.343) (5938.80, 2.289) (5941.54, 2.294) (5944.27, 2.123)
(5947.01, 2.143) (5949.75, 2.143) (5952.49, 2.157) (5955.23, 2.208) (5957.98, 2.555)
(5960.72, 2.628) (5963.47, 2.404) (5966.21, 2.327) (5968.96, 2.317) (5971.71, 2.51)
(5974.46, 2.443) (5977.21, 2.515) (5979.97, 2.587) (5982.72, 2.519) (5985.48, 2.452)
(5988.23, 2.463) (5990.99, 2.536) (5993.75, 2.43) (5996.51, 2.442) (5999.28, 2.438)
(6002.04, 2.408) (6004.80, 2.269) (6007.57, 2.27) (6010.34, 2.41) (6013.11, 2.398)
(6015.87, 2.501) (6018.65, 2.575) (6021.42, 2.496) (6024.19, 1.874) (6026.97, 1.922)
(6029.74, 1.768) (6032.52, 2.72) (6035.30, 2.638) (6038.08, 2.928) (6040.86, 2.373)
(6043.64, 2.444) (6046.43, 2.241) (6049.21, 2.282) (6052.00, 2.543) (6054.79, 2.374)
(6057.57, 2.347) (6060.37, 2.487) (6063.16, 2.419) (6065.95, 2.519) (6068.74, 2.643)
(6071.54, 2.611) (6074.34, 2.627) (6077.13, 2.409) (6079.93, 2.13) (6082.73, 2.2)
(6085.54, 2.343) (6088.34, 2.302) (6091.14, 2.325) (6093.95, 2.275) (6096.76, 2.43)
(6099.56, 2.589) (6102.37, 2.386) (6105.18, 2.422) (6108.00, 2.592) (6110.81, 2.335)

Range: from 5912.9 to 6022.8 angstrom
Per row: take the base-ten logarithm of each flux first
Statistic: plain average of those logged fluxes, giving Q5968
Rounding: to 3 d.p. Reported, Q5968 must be 0.378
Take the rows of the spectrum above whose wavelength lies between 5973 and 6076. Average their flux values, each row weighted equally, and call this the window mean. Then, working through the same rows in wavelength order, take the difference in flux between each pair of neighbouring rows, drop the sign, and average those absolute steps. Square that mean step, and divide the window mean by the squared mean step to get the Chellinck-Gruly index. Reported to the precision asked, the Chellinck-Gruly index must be 125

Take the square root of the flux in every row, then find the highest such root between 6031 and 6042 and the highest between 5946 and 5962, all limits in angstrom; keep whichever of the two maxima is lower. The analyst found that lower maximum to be 1.62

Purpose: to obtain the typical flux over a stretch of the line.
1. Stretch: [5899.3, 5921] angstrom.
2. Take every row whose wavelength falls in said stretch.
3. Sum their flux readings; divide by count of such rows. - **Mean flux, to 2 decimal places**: 2.33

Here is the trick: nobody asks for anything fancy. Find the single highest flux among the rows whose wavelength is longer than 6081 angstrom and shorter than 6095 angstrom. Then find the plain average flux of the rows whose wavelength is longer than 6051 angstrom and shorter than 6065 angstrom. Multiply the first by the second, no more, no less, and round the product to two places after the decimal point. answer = 5.70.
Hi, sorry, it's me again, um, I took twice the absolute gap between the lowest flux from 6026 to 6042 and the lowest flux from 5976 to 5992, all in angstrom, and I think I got 1.4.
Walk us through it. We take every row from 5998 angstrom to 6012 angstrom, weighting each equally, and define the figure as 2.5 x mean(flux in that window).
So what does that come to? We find 5.9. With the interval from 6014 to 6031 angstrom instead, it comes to 5.5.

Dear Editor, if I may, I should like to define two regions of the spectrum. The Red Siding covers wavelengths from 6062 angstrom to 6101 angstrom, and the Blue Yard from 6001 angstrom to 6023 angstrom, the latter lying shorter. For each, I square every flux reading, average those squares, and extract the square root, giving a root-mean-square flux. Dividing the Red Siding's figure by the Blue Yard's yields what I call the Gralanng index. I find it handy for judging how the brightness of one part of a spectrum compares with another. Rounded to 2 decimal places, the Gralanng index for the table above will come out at 1.00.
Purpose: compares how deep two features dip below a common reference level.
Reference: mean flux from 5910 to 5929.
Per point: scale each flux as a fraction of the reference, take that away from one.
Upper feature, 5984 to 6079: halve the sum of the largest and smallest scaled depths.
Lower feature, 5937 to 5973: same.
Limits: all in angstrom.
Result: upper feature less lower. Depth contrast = 0.012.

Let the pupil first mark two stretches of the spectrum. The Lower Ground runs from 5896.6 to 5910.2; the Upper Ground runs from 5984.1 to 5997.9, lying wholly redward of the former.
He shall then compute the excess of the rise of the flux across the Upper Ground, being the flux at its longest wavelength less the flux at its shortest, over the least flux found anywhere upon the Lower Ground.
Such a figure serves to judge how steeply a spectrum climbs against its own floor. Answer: -2.16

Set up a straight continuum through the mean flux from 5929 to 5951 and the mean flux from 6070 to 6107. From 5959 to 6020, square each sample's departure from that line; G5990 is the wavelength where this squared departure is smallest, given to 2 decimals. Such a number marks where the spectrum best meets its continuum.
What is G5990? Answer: 5968.96 angstrom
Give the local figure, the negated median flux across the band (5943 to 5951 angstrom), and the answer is -2.14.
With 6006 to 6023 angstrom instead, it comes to -2.45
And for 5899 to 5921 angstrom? -2.34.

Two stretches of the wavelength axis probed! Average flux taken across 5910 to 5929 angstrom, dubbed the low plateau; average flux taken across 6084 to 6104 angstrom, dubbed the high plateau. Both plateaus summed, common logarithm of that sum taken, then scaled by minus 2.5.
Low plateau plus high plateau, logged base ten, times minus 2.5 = -1.69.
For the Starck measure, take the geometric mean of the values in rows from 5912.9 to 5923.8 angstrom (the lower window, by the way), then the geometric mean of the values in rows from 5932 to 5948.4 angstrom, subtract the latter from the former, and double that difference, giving 0.14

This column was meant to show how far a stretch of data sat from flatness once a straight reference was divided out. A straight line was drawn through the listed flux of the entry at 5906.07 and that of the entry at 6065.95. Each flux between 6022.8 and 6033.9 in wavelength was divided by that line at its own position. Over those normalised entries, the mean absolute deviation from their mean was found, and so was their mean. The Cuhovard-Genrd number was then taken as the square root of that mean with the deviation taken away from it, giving 0.842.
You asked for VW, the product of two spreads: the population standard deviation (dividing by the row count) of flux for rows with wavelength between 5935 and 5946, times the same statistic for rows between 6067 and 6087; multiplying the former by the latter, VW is 0.016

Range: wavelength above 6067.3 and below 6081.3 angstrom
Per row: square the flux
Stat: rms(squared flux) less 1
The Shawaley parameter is 5.3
